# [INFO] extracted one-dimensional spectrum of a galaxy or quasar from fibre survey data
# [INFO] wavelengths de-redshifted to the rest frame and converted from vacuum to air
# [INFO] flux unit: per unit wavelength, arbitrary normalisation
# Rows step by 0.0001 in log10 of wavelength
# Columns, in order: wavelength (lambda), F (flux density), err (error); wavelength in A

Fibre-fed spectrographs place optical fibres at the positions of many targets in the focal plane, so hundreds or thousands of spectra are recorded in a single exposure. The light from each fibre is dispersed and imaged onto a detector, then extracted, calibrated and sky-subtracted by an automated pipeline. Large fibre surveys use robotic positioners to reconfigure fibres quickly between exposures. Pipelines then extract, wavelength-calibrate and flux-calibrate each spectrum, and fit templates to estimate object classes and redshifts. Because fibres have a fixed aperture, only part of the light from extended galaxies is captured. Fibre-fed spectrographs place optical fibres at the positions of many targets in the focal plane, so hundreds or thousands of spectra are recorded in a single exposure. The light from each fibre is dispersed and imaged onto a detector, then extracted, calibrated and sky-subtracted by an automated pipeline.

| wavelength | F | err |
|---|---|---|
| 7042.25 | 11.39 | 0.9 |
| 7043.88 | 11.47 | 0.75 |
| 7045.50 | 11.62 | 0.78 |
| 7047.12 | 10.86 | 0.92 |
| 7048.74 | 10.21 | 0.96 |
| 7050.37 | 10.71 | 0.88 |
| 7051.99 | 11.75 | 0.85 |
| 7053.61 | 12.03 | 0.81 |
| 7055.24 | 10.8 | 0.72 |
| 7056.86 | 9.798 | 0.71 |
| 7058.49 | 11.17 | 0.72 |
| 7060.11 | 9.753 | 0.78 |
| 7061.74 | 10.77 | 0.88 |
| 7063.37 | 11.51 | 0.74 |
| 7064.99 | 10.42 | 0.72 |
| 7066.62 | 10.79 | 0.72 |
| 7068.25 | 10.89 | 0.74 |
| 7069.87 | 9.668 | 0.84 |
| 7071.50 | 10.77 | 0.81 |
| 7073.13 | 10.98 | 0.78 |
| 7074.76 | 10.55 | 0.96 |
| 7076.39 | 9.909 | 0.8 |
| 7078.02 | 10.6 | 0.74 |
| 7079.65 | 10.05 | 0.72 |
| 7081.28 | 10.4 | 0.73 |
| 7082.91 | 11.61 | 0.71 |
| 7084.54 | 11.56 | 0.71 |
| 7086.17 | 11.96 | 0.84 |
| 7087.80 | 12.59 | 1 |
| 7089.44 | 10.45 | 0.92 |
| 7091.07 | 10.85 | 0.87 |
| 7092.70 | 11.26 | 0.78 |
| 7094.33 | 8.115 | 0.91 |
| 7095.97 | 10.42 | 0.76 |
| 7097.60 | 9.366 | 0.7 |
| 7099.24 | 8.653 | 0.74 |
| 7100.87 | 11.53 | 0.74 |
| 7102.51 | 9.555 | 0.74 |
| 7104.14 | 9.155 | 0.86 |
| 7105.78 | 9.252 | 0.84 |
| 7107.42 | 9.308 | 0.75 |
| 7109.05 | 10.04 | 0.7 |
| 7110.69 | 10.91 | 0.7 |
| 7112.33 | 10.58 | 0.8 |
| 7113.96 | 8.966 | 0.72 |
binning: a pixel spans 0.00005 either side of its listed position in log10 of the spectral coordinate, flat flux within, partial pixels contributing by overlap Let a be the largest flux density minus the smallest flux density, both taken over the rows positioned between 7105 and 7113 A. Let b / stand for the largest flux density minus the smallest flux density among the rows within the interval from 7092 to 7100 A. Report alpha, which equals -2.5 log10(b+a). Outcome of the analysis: -1.7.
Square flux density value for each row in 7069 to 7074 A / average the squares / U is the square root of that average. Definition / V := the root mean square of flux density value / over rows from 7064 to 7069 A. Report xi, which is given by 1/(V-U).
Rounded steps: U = 10.5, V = 10.70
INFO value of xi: 5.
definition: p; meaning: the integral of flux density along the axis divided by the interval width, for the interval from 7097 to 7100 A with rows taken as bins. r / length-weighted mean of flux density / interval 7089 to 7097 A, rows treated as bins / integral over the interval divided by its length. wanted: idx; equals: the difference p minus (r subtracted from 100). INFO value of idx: -80.8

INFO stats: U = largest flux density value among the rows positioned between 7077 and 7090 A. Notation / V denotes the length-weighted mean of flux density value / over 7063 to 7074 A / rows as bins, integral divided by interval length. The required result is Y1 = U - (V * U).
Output -122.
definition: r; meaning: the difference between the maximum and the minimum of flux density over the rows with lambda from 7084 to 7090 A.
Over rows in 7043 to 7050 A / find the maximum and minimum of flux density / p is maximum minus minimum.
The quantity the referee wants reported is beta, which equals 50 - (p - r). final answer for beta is 50.7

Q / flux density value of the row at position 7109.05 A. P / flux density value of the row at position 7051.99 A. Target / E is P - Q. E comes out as 1.71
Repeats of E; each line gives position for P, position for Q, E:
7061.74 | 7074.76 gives 0.22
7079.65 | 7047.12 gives -0.81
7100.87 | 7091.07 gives 0.68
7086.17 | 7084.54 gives 0.40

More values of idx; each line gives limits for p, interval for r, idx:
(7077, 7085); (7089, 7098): -79.1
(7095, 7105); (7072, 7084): -79.6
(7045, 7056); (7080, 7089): -77.4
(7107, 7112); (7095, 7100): -80.4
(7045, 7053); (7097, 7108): -79.4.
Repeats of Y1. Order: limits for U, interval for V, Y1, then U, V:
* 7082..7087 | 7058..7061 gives -112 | 11.96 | 10.40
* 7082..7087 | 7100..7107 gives -106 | 11.96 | 9.83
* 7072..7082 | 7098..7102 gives -98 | 10.98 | 9.96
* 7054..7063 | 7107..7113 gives -103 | 11.17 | 10.26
